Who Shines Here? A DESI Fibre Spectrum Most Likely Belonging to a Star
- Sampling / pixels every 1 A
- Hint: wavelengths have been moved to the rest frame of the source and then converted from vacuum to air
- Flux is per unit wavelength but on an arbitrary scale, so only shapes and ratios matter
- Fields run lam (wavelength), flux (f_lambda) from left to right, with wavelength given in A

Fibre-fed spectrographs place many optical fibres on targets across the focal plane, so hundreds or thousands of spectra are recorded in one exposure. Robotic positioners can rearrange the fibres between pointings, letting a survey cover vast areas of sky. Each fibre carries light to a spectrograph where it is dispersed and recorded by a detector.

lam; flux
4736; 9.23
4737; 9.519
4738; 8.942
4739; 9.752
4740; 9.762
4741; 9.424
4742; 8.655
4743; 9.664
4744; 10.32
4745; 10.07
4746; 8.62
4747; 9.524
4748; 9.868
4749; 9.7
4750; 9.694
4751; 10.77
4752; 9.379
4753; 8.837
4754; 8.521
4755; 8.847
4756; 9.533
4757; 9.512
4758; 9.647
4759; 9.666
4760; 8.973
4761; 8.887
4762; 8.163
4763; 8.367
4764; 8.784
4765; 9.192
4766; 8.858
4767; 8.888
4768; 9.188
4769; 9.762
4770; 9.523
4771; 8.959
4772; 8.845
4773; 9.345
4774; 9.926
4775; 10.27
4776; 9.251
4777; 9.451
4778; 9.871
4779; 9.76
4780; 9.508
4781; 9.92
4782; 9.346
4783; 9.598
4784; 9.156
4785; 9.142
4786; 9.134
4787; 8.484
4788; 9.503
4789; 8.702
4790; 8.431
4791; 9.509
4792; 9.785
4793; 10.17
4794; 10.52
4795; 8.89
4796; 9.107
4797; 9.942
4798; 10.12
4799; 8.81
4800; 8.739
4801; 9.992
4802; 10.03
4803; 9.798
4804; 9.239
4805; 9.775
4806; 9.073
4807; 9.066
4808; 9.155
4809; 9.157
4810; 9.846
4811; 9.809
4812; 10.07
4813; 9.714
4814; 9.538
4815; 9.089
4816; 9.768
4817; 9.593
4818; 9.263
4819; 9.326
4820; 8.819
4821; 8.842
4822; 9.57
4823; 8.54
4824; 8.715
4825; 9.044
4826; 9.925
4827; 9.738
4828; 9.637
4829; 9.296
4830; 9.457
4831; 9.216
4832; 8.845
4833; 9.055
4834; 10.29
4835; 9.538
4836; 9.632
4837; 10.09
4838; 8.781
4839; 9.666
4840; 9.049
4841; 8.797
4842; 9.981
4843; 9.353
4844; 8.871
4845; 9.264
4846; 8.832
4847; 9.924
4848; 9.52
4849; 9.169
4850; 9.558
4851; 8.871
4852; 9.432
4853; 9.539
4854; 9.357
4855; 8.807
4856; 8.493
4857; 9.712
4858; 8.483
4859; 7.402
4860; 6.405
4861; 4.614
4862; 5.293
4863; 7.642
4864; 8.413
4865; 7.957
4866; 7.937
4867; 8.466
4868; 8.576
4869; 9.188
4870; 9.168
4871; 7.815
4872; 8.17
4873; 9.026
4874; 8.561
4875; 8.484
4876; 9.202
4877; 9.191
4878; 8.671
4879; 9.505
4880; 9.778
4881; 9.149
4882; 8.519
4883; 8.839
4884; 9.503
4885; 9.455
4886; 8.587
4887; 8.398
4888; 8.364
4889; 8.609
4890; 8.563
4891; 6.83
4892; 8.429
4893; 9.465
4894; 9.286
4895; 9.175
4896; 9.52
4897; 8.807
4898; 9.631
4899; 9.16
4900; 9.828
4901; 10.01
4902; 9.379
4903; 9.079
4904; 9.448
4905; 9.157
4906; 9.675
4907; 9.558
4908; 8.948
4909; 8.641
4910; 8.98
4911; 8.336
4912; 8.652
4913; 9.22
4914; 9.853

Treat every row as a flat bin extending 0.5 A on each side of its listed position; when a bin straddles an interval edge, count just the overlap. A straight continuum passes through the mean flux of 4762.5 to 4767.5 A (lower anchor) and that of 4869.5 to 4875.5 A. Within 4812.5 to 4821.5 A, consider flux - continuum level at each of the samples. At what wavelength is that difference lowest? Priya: 4820 A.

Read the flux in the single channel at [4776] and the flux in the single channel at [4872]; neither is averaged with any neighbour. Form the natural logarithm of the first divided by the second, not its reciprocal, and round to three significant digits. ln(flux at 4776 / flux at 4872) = 0.124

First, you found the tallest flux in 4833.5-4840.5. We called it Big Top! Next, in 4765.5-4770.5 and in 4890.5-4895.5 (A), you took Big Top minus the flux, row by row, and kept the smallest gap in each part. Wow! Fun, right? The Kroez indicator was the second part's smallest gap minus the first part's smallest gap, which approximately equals 0.30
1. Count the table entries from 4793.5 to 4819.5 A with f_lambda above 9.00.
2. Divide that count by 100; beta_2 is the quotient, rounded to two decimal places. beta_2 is 0.23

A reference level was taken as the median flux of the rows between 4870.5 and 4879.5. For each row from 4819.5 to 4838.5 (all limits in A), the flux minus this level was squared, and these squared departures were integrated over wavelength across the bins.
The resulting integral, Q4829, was 12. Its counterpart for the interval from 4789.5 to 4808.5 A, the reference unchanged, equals 19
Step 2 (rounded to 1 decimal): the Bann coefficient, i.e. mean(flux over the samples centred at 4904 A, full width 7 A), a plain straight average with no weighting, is 9.5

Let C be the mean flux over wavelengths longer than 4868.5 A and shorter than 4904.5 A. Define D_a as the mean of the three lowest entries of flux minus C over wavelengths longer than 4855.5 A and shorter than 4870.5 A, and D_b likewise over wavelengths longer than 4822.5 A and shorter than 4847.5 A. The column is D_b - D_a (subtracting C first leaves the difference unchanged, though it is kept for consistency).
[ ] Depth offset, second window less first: 3.2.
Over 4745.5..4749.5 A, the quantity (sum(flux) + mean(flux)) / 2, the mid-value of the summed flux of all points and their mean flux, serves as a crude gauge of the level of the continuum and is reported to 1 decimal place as 23.6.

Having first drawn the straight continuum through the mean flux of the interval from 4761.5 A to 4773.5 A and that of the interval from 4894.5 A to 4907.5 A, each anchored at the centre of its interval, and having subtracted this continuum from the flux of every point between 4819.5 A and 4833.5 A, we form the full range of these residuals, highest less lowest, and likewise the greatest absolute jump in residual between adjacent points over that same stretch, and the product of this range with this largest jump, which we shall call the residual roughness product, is 1.4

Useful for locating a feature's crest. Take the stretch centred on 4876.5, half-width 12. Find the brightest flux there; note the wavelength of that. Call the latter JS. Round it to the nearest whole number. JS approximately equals 4880 A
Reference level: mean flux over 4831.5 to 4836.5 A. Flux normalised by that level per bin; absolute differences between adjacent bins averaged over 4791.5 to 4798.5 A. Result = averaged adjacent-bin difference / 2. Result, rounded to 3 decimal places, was 0.032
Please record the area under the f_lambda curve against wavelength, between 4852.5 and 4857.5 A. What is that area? 45.9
